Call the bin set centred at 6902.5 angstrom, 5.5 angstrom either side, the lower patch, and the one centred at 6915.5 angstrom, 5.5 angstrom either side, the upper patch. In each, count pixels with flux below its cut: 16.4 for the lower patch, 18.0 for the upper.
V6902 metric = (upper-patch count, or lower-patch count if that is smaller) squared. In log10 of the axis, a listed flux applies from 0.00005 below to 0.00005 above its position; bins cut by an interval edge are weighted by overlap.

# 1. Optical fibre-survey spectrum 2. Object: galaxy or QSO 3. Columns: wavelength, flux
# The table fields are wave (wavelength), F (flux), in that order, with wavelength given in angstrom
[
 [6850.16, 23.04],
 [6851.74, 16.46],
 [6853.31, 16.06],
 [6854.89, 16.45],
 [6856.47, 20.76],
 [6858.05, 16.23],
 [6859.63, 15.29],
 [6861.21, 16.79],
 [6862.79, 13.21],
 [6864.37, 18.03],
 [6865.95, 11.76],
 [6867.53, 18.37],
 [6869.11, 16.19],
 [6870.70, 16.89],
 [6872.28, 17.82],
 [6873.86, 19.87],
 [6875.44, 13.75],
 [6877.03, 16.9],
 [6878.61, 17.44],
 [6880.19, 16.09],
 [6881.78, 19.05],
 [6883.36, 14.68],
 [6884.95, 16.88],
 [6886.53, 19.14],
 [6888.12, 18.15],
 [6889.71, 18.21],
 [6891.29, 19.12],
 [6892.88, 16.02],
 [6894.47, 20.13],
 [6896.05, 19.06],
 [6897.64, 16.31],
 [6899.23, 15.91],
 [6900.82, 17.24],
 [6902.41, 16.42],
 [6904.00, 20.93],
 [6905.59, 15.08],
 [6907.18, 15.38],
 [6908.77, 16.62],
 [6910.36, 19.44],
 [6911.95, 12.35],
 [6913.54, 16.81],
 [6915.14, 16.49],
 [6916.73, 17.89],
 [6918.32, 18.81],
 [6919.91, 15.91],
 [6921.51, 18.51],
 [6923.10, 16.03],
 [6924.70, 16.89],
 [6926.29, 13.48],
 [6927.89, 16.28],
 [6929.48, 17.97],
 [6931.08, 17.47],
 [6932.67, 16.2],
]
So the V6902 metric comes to 16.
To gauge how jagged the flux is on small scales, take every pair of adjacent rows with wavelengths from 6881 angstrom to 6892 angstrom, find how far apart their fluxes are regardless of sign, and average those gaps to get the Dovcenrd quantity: 1.80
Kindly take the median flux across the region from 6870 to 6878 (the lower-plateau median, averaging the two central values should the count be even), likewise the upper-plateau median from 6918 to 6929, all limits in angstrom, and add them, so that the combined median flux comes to 33.2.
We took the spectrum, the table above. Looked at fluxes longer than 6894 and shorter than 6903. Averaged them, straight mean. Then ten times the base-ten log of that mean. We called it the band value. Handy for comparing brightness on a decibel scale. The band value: 12.4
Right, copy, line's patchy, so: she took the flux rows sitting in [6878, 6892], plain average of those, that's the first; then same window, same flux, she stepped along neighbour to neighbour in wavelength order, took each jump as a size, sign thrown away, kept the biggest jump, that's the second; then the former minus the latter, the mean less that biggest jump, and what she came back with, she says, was 13.3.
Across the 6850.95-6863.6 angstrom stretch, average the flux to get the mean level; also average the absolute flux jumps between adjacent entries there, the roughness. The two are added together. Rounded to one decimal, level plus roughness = 18.6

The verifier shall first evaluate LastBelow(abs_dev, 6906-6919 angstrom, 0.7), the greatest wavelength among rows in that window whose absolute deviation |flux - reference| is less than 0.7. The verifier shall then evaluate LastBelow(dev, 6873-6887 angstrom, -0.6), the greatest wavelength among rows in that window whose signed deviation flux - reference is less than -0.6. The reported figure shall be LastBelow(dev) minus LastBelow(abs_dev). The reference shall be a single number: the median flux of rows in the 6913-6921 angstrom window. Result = -31.8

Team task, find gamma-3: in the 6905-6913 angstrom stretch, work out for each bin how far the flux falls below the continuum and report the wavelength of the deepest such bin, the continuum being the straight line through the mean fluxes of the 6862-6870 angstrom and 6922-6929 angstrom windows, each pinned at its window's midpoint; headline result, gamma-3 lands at 6911.95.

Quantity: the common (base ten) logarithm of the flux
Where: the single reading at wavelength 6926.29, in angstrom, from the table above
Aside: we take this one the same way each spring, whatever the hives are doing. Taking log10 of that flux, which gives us 1.13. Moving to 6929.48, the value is 1.25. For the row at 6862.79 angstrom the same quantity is 1.12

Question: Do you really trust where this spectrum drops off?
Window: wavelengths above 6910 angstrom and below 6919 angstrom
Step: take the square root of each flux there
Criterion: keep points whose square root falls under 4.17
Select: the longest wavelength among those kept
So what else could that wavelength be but 6915.14 angstrom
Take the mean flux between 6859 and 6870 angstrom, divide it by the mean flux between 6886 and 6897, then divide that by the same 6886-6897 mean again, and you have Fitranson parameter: 0.046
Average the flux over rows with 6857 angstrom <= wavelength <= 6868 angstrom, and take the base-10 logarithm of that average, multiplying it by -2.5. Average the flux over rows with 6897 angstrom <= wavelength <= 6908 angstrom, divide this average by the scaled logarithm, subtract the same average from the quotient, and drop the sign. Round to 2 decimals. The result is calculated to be 22.36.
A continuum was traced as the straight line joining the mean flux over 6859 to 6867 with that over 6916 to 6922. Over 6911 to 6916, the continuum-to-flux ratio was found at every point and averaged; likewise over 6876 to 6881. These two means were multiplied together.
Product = 1.10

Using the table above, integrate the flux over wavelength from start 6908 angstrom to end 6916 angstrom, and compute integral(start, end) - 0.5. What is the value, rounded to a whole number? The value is 130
